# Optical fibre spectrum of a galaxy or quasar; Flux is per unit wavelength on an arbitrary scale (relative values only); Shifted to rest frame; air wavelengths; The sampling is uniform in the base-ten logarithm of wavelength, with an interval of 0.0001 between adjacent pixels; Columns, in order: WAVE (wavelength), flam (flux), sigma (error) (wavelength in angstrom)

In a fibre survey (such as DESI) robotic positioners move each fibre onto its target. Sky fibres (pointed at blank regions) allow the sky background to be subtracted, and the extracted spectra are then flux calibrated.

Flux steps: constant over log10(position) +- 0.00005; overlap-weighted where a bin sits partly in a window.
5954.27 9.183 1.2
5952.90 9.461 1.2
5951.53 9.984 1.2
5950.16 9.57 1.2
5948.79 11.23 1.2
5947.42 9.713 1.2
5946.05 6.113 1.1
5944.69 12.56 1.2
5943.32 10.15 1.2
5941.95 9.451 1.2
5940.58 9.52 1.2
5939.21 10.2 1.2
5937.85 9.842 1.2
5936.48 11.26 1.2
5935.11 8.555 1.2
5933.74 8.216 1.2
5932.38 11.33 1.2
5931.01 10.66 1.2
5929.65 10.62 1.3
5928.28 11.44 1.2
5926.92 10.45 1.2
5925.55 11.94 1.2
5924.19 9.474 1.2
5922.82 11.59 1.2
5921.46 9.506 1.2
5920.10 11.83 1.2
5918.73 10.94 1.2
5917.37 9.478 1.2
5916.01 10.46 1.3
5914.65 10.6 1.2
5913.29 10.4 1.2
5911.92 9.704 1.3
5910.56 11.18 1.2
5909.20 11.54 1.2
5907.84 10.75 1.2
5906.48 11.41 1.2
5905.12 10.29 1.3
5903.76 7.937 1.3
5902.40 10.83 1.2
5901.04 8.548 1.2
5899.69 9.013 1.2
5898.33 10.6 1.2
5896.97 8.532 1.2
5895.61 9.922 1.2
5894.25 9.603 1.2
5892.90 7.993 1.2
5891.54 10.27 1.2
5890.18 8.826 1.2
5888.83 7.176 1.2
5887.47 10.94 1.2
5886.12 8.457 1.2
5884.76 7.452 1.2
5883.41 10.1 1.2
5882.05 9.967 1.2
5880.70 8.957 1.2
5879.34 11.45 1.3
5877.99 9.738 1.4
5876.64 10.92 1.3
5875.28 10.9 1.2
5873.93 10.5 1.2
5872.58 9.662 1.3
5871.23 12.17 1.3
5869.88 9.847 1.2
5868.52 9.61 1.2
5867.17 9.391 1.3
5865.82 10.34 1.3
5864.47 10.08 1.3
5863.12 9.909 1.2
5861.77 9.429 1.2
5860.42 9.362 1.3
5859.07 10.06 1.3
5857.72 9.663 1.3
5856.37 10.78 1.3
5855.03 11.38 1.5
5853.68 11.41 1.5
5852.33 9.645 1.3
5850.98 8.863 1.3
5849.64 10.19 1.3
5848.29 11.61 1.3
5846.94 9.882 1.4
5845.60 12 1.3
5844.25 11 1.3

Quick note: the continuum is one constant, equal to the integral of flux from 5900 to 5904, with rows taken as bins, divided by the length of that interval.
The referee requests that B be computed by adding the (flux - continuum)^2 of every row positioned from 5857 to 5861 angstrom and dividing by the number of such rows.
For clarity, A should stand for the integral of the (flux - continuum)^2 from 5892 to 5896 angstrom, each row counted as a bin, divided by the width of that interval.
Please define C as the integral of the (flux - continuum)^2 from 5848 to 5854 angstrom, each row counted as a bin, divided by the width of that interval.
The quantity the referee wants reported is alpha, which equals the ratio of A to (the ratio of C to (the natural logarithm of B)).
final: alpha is -0.5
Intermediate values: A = 0.75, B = 0.3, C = 2.0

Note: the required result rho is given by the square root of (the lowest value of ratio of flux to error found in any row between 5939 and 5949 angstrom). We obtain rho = 2.36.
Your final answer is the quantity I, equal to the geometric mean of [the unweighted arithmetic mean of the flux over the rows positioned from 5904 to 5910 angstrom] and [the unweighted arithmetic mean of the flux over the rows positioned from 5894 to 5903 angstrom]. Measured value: 10.3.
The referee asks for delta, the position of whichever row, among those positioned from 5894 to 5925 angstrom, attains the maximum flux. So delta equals 5920.10 angstrom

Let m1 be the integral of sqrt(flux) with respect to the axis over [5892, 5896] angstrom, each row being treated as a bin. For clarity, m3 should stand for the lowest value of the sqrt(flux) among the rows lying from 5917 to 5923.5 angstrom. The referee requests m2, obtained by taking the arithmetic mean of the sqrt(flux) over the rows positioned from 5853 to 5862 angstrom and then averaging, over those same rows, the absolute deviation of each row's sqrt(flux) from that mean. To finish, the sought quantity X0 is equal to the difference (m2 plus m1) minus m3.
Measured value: 9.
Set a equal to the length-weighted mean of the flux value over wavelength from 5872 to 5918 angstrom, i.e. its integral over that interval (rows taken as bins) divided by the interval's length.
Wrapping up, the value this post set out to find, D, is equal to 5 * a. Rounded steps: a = 9.8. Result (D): 49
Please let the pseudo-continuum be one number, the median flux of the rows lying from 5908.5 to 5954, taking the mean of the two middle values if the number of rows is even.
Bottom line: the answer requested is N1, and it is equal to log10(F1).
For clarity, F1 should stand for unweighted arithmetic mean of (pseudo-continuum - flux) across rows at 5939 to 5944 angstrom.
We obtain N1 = -0.24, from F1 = 0.6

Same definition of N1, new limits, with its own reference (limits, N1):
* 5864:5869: -0.26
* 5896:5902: 0.09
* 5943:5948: -0.12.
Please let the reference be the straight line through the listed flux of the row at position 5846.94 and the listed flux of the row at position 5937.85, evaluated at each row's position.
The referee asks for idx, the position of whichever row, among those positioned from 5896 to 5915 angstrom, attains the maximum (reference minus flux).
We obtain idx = 5903.76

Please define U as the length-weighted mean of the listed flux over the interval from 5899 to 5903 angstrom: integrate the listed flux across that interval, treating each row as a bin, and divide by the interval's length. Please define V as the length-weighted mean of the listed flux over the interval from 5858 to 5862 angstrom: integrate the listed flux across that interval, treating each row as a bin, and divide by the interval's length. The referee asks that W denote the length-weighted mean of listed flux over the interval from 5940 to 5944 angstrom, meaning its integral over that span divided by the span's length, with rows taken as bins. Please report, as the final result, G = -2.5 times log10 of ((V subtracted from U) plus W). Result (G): -2.45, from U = 9.5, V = 9.6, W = 9.7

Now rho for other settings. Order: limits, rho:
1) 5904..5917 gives 2.73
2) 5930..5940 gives 2.62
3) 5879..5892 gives 2.45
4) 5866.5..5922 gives 2.45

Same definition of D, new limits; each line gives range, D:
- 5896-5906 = 47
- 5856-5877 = 51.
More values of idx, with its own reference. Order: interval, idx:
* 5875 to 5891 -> 5888.83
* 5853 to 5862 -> 5860.42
